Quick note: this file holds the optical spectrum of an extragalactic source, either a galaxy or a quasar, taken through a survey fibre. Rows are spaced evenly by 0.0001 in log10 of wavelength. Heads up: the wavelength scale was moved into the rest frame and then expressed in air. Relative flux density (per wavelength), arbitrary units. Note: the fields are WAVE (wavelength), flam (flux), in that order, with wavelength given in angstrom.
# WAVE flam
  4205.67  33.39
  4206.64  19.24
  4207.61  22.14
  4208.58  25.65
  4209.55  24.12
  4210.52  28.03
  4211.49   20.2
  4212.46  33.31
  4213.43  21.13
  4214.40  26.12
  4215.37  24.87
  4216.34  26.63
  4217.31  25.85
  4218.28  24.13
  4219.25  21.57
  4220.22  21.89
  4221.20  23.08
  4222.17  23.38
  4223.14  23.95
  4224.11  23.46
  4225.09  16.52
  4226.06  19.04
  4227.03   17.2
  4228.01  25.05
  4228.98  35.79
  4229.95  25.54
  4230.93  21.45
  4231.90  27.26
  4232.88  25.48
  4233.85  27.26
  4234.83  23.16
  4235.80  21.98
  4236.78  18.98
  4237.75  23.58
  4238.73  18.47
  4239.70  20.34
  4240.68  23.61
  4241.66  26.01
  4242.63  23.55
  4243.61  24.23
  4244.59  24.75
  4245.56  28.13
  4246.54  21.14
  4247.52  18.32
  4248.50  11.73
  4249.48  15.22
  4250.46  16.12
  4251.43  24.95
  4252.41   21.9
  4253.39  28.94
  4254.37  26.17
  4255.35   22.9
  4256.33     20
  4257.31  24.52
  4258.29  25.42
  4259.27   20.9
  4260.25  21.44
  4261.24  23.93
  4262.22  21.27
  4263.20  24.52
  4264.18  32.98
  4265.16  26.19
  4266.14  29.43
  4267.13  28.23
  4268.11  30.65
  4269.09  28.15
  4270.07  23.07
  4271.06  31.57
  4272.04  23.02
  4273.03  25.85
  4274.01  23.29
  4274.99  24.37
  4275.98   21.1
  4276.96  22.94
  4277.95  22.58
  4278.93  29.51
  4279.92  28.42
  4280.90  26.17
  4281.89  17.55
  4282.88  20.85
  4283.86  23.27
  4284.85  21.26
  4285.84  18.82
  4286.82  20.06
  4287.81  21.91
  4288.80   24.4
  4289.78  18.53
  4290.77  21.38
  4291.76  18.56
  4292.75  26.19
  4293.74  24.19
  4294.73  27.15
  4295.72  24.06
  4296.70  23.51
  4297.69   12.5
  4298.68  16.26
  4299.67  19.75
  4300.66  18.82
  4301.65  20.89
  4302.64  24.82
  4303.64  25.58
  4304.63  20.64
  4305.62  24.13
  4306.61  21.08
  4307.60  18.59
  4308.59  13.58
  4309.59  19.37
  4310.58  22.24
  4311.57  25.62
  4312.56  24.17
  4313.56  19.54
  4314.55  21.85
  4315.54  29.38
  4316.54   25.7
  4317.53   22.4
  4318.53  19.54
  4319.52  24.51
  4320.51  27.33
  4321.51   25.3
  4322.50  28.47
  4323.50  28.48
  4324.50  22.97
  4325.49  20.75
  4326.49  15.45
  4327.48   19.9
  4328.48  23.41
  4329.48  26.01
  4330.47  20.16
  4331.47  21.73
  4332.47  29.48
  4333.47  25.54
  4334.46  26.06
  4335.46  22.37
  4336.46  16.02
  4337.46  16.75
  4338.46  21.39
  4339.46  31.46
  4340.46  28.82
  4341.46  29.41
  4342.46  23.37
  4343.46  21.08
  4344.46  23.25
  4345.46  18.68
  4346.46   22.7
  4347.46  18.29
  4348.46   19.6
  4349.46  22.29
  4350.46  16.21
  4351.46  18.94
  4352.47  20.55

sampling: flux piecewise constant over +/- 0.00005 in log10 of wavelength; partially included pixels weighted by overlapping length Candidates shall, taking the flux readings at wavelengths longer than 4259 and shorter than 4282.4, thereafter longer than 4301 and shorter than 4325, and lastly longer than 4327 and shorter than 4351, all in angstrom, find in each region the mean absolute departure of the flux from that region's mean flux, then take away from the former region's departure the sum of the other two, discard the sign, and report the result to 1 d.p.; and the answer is 3.1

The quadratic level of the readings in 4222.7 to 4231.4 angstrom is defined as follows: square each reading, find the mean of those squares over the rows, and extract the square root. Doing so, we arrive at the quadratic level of 23.7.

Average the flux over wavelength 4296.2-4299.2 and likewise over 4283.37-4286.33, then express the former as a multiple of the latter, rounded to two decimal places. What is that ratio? 0.83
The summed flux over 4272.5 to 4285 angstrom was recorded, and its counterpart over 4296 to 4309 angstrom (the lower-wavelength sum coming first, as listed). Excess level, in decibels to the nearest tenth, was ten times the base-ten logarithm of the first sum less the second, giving 16.7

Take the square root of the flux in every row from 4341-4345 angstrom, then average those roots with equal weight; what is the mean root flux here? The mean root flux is 4.9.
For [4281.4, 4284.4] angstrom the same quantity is 4.5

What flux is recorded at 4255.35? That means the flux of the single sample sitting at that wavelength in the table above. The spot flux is 22.9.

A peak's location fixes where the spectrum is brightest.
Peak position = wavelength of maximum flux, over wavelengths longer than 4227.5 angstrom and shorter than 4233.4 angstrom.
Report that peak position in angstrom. 4228.98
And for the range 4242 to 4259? 4253.39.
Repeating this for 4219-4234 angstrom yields 4228.98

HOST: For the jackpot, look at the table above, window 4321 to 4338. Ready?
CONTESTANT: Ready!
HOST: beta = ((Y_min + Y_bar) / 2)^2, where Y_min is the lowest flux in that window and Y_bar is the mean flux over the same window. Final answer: 367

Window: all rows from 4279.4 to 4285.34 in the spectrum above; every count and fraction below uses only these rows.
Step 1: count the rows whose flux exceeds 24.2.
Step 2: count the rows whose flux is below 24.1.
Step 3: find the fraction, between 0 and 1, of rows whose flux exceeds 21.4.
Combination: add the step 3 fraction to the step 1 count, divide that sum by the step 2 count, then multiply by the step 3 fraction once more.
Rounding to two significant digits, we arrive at 0.31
